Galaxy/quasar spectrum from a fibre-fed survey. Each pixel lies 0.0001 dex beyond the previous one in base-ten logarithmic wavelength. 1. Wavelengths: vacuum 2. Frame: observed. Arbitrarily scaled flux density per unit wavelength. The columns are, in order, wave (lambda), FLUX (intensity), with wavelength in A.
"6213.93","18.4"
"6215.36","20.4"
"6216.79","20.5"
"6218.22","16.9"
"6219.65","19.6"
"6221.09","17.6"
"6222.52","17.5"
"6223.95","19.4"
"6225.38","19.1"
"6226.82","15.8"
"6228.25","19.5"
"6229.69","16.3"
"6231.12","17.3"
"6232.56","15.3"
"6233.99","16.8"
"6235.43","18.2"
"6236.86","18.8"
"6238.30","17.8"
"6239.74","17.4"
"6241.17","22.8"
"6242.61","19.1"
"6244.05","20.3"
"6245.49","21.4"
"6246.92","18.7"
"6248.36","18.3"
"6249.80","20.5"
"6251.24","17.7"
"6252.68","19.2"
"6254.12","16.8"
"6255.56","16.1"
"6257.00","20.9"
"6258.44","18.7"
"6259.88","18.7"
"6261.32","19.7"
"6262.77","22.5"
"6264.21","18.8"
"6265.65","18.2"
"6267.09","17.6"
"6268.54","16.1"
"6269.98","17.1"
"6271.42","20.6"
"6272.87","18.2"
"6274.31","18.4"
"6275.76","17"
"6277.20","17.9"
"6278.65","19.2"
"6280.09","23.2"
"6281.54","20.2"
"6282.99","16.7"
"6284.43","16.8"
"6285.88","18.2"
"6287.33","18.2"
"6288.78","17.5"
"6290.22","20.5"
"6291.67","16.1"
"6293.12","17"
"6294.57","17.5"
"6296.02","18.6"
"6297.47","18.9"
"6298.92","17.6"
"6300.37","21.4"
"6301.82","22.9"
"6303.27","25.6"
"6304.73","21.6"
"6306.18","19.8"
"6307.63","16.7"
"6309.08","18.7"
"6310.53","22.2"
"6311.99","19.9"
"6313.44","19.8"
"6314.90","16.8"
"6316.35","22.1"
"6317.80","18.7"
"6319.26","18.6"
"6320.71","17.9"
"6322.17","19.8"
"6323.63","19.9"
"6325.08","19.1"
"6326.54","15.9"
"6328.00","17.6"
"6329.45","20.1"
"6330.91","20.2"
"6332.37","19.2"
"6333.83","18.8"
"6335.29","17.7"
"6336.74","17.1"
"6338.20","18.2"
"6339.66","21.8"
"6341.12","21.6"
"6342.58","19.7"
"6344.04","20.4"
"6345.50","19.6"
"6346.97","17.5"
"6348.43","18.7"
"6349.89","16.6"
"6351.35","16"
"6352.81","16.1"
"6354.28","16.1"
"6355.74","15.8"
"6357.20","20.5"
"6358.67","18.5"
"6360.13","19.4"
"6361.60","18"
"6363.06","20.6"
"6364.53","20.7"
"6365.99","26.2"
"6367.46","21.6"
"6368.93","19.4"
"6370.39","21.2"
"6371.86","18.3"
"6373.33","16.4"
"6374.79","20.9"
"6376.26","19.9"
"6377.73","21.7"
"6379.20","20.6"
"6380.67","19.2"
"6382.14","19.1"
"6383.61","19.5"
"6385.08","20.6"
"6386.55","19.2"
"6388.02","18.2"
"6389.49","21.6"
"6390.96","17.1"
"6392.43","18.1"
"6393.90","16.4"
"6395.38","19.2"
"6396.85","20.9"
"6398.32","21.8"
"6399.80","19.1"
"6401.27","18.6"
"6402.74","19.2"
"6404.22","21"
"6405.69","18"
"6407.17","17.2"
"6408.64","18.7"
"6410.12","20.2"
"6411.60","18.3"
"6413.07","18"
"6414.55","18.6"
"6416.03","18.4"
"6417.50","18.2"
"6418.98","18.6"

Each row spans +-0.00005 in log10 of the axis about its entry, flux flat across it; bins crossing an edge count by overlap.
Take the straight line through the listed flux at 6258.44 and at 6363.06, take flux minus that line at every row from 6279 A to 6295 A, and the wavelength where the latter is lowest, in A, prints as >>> 6291.67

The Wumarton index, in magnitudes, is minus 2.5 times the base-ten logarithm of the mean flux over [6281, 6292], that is -3.14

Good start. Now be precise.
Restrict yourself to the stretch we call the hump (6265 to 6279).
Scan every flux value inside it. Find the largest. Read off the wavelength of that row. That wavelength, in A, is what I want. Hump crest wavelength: 6271.42 A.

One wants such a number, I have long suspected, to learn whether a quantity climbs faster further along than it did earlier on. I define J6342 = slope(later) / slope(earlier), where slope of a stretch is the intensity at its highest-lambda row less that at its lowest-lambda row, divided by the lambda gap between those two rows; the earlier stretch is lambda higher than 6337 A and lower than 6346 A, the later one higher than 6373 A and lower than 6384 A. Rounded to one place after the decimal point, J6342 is 1.6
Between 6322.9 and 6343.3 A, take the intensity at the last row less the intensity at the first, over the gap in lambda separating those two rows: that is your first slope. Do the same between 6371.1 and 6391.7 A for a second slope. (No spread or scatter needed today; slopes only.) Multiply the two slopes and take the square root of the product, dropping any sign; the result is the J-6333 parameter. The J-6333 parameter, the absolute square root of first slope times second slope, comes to 0.03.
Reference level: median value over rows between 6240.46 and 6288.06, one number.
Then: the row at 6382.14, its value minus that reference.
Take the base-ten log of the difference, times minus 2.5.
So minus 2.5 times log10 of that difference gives 1.0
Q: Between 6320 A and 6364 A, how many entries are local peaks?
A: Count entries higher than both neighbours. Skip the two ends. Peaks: 7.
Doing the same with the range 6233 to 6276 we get 9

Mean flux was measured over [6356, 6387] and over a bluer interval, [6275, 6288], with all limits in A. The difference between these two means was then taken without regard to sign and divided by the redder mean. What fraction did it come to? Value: 0.07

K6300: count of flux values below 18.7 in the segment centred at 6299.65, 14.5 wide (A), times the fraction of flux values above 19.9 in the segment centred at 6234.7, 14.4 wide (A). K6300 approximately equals 0.4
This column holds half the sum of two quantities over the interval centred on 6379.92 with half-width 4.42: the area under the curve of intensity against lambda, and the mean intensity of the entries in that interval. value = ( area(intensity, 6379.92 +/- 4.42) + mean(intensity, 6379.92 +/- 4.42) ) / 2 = 98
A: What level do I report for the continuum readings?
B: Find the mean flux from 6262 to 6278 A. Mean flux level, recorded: 18.4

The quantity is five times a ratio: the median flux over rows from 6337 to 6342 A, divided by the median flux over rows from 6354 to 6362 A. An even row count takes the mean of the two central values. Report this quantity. 5.9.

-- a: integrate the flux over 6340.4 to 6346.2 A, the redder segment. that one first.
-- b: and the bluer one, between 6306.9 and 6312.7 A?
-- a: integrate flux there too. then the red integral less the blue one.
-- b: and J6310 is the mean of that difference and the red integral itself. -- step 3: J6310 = 62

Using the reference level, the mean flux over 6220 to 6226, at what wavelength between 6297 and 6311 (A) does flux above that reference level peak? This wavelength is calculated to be 6303.27 A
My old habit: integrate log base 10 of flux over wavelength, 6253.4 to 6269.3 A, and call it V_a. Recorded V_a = 20.1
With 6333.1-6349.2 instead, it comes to 20.6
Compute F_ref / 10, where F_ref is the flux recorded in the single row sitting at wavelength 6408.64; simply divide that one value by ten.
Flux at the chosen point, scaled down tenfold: 1.87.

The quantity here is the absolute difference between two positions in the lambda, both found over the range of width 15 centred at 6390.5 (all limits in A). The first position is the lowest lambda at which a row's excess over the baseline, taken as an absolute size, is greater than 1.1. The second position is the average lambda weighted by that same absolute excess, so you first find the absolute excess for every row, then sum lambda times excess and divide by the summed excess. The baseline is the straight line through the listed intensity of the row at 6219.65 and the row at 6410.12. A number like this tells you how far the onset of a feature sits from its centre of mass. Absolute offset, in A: 3.2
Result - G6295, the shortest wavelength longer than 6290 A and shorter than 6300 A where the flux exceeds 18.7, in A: 6290.22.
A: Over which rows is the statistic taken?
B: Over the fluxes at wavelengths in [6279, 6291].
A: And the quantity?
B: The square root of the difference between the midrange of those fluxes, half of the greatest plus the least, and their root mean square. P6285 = 1.0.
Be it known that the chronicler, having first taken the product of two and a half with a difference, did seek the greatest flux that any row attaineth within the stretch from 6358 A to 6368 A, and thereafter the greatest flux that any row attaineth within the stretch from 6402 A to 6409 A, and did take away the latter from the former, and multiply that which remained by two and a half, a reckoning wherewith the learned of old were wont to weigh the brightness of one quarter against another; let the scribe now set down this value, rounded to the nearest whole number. 13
